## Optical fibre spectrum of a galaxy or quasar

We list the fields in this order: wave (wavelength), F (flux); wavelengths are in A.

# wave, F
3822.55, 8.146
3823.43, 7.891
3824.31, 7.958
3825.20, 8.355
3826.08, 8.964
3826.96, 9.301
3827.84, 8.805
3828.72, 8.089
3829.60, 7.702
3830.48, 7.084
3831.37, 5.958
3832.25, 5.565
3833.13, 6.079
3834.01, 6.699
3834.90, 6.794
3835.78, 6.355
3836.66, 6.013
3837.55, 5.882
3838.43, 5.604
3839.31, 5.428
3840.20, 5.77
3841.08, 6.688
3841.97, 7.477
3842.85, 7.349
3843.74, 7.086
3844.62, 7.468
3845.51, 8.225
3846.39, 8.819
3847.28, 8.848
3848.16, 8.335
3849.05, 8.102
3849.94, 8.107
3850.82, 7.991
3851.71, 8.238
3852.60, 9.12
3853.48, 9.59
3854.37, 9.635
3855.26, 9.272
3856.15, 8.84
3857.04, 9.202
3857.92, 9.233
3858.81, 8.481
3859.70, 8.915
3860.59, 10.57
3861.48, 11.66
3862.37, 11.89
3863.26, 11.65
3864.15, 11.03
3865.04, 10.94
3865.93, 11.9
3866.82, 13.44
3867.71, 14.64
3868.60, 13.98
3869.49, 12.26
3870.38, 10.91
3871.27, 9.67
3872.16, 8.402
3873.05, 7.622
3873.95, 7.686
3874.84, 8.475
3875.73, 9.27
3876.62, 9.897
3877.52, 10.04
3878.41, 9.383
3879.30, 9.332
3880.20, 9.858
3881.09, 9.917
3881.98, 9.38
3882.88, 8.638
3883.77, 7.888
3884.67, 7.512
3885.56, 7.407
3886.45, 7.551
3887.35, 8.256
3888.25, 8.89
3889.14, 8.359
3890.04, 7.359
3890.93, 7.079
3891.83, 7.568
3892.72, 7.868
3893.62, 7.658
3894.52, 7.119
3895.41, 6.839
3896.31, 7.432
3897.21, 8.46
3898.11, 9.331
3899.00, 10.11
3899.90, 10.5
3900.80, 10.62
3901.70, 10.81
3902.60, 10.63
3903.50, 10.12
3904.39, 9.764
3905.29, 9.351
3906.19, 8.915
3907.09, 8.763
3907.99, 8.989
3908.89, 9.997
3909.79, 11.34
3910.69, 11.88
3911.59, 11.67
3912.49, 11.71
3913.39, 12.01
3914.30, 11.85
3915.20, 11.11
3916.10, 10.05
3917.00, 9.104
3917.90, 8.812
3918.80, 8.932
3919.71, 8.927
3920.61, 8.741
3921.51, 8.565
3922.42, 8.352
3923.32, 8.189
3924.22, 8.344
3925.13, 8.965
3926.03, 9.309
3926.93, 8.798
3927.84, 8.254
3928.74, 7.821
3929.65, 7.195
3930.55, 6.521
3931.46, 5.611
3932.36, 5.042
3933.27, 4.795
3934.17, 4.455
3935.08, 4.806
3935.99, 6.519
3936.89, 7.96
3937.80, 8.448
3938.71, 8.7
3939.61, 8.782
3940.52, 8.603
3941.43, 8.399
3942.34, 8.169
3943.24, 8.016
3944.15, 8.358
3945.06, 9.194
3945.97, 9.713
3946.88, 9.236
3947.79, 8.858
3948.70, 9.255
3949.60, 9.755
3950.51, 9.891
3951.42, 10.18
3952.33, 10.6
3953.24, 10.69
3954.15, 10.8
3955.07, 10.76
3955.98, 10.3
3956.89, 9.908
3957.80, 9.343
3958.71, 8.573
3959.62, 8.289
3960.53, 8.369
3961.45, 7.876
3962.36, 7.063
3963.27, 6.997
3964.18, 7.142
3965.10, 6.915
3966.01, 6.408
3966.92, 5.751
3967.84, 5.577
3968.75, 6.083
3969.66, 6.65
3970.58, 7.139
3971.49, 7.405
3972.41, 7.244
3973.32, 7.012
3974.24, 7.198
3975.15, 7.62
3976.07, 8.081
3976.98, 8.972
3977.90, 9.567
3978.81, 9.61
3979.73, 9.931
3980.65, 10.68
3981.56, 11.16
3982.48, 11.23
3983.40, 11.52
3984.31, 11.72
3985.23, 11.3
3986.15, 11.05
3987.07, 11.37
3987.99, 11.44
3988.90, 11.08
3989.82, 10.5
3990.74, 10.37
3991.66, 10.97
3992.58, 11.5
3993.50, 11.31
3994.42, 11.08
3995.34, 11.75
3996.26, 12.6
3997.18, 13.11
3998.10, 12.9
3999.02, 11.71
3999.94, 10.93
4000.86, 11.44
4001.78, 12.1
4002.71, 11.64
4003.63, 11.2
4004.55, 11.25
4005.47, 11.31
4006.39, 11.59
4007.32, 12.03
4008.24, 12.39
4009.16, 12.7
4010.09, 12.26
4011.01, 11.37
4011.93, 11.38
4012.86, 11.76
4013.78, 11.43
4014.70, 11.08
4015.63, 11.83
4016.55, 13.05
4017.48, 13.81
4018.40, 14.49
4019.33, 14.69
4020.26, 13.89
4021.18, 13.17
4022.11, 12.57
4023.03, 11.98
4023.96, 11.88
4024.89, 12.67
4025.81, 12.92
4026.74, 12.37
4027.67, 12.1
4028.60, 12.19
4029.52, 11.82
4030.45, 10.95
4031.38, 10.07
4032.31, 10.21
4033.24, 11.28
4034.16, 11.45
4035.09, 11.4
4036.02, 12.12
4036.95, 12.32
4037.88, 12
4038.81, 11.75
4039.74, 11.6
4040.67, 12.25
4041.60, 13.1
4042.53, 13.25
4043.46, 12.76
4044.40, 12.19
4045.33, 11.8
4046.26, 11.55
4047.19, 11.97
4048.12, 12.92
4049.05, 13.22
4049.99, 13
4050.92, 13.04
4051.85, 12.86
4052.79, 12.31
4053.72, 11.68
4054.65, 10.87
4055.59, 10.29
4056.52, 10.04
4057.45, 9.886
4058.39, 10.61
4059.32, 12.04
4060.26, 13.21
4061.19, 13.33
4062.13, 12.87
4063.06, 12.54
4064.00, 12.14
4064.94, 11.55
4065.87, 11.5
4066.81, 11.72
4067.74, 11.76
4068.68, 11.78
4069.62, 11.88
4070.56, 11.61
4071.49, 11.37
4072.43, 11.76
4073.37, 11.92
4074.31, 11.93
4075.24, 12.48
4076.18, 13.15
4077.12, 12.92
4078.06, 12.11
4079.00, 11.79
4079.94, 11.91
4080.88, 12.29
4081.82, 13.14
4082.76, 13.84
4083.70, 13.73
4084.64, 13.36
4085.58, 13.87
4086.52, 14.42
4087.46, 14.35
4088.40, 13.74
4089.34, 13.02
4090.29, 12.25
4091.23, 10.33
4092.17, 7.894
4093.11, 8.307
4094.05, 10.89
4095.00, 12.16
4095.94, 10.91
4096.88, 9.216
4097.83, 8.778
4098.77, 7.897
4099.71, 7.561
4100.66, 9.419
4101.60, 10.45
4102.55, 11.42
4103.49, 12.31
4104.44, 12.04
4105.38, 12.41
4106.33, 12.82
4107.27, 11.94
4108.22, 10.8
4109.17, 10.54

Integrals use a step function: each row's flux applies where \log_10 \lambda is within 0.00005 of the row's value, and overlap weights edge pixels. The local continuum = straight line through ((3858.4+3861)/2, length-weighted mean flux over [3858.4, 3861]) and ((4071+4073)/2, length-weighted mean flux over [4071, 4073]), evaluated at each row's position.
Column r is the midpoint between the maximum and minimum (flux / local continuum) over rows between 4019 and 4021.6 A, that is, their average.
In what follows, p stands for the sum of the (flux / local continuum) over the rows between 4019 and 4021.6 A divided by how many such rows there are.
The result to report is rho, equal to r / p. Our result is 1.00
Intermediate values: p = 1.26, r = 1.26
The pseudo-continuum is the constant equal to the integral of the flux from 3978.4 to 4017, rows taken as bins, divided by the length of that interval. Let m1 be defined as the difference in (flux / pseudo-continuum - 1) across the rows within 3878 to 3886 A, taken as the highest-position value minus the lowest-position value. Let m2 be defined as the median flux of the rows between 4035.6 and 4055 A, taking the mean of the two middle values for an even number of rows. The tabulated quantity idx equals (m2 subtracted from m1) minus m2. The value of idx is -24.7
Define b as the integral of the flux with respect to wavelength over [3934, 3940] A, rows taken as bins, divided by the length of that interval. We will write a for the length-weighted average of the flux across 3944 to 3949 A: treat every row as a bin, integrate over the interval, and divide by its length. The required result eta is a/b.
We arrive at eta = 1.3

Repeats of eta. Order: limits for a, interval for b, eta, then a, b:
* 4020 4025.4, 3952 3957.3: 1.2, 13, 10.5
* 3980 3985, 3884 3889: 1.4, 11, 7.9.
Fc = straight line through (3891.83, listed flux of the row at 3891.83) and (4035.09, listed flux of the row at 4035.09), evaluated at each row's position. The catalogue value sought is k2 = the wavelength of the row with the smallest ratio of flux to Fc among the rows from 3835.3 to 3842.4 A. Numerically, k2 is 3839.31 A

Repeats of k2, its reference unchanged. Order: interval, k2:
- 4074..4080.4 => 4079.00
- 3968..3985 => 3968.75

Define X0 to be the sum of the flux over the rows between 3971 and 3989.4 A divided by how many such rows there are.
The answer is 9.8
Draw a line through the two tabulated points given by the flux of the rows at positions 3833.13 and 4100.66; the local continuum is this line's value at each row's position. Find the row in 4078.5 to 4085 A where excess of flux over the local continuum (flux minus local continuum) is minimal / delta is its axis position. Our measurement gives 4079.00 A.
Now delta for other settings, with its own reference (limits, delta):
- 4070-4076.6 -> 4071.49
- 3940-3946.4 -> 3943.24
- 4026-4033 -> 4031.38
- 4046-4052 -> 4046.26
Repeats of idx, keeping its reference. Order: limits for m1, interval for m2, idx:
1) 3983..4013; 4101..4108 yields -24.1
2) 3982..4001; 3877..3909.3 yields -17.8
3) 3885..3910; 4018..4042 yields -23.9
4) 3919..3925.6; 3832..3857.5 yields -15.0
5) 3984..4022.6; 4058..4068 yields -24.0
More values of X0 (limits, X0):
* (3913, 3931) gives 9.0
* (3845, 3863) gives 9.2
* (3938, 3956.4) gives 9.4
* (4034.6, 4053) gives 12.4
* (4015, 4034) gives 12.4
